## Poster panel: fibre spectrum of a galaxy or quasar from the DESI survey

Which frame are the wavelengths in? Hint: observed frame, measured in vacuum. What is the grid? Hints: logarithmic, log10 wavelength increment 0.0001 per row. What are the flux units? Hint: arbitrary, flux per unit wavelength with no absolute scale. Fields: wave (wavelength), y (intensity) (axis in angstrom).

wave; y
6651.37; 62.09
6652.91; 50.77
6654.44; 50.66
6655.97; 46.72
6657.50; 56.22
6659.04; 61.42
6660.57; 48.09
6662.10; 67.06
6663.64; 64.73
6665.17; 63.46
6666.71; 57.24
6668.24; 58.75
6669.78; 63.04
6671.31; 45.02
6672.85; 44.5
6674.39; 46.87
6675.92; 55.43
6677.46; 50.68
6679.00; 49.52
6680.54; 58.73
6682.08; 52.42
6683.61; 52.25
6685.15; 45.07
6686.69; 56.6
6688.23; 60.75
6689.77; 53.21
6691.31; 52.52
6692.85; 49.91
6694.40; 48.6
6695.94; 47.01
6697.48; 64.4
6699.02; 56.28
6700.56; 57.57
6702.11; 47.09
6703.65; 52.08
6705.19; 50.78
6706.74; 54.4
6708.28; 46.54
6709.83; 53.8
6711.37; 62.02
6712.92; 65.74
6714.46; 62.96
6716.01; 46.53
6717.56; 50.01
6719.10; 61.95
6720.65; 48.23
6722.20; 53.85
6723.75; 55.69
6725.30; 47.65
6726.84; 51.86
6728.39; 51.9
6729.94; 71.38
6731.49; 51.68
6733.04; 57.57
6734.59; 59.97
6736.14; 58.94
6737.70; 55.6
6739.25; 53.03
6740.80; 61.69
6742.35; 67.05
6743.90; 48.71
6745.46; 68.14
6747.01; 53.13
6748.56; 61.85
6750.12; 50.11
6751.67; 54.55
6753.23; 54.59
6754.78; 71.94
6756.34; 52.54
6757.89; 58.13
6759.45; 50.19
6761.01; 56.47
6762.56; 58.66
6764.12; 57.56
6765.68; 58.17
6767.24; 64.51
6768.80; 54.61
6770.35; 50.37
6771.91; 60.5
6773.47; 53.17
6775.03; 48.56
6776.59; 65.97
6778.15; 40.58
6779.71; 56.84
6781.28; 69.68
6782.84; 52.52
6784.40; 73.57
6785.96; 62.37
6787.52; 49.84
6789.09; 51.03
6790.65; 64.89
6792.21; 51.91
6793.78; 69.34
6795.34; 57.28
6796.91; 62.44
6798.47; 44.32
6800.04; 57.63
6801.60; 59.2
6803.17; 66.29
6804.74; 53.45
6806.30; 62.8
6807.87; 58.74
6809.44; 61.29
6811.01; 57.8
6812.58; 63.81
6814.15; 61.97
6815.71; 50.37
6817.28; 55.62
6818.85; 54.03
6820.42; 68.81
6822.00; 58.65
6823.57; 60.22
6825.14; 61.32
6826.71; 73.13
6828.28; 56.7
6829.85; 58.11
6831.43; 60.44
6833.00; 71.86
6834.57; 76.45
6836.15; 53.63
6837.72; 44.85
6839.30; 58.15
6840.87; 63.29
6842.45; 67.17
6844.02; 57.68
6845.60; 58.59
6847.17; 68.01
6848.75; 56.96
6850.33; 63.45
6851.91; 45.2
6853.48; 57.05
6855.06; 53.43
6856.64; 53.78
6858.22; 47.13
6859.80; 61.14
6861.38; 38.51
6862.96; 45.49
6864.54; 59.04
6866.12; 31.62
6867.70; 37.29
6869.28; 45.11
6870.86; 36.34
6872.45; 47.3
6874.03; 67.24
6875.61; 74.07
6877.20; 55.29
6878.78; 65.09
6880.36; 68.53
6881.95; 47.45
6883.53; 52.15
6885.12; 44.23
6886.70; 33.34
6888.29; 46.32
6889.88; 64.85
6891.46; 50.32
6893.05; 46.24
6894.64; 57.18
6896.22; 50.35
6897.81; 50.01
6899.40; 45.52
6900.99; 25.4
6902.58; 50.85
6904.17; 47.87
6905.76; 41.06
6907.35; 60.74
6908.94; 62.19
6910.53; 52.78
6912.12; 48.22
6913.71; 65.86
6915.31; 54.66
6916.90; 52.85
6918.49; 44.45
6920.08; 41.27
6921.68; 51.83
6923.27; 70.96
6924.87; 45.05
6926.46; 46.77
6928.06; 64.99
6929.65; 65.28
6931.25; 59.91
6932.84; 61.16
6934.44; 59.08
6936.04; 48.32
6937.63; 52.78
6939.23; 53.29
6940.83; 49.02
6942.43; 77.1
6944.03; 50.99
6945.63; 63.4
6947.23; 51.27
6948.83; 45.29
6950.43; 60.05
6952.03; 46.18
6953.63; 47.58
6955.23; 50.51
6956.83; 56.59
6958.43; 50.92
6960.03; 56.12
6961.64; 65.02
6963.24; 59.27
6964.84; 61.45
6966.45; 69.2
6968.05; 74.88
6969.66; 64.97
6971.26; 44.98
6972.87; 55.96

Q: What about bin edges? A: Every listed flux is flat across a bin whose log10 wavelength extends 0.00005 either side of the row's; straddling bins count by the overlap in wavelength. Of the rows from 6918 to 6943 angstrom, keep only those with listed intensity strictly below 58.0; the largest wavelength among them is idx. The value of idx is 6940.83 angstrom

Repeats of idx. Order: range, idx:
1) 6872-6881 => 6877.20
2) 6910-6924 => 6921.68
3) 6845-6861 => 6858.22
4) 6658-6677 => 6675.92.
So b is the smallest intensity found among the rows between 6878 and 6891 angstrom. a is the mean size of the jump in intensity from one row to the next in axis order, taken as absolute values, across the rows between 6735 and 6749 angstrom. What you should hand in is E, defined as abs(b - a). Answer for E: 23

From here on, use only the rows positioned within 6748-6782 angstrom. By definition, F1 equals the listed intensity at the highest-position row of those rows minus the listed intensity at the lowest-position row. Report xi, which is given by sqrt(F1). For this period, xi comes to 2.8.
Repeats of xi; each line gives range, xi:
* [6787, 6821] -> 4.4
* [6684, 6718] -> 2.2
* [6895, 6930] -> 3.9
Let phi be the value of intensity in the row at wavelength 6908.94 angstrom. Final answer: 62.19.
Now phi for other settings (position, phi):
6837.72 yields 44.85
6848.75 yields 56.96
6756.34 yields 52.54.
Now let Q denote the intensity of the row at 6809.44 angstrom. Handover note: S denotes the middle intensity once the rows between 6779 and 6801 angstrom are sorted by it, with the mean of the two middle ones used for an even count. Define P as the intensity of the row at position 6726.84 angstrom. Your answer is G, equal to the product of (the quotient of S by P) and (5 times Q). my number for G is 340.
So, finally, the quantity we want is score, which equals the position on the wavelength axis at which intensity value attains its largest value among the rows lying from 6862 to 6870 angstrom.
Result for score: 6864.54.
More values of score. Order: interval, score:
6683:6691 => 6688.23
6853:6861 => 6859.80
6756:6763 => 6762.56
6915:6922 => 6915.31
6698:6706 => 6700.56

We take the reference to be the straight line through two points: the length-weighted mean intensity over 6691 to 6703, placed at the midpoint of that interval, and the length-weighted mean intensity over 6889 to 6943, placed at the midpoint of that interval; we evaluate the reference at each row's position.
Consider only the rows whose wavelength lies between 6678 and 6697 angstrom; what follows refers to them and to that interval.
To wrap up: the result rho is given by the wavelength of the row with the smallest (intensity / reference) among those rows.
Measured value 6685.15 angstrom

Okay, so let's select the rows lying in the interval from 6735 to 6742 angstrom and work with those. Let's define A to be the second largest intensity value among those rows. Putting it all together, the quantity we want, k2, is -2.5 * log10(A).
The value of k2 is -4.43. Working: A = 58.94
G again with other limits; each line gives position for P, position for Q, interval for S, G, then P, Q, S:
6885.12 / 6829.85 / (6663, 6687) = 354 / 44.23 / 58.11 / 53.9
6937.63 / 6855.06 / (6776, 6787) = 316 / 52.78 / 53.43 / 62.4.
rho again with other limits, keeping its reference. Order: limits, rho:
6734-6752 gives 6743.90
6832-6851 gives 6837.72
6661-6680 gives 6672.85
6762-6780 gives 6778.15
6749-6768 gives 6750.12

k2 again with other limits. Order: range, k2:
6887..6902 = -4.39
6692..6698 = -4.25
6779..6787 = -4.61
